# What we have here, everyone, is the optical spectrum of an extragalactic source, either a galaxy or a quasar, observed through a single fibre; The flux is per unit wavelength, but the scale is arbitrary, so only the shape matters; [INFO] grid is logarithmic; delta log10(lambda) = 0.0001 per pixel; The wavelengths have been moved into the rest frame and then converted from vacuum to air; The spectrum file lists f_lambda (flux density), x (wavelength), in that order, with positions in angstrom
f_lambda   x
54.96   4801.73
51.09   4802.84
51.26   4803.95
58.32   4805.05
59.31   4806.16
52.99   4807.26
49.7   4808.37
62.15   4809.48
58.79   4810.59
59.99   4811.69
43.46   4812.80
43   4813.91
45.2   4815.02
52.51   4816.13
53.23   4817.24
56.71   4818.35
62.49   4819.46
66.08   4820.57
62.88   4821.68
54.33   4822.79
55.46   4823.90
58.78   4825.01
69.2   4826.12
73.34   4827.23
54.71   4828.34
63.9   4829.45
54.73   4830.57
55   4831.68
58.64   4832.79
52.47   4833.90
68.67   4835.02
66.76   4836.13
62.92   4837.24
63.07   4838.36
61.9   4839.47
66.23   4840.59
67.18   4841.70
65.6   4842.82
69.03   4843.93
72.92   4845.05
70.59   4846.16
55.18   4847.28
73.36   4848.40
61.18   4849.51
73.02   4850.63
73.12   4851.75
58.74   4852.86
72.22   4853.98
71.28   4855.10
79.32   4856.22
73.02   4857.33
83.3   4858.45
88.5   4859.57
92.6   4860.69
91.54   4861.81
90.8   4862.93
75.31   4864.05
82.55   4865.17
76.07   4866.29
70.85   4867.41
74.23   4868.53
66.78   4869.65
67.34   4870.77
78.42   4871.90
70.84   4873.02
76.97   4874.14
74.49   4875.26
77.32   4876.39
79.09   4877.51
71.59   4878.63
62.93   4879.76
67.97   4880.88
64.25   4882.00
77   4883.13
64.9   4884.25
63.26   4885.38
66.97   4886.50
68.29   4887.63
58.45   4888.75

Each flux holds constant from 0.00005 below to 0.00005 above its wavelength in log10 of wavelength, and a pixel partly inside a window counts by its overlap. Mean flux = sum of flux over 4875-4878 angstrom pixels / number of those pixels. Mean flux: 77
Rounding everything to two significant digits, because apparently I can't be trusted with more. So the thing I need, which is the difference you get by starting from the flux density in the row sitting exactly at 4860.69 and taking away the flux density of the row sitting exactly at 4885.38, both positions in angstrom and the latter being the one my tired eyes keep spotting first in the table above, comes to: 29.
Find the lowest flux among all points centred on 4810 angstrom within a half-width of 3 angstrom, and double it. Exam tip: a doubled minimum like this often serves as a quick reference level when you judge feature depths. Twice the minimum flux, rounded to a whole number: 87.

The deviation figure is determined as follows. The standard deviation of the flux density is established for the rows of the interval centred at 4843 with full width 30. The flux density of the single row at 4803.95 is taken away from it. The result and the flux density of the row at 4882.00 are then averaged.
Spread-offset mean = 10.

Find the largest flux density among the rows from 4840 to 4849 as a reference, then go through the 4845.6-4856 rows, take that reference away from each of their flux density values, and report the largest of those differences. 0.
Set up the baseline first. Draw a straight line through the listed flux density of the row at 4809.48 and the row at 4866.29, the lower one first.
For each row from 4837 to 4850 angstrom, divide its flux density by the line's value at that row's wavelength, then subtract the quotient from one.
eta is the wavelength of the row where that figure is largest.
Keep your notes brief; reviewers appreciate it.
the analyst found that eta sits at 4847.28 angstrom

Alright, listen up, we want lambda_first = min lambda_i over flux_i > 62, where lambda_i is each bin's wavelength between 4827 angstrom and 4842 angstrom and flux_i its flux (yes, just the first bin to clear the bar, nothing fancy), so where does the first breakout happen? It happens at 4827.23 angstrom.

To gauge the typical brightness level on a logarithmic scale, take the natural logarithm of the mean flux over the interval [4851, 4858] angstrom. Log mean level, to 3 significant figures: 4.27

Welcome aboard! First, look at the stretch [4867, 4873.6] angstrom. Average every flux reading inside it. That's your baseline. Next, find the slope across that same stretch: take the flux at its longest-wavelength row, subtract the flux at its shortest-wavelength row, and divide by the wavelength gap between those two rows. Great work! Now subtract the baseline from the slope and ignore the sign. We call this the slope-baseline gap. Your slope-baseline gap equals 71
